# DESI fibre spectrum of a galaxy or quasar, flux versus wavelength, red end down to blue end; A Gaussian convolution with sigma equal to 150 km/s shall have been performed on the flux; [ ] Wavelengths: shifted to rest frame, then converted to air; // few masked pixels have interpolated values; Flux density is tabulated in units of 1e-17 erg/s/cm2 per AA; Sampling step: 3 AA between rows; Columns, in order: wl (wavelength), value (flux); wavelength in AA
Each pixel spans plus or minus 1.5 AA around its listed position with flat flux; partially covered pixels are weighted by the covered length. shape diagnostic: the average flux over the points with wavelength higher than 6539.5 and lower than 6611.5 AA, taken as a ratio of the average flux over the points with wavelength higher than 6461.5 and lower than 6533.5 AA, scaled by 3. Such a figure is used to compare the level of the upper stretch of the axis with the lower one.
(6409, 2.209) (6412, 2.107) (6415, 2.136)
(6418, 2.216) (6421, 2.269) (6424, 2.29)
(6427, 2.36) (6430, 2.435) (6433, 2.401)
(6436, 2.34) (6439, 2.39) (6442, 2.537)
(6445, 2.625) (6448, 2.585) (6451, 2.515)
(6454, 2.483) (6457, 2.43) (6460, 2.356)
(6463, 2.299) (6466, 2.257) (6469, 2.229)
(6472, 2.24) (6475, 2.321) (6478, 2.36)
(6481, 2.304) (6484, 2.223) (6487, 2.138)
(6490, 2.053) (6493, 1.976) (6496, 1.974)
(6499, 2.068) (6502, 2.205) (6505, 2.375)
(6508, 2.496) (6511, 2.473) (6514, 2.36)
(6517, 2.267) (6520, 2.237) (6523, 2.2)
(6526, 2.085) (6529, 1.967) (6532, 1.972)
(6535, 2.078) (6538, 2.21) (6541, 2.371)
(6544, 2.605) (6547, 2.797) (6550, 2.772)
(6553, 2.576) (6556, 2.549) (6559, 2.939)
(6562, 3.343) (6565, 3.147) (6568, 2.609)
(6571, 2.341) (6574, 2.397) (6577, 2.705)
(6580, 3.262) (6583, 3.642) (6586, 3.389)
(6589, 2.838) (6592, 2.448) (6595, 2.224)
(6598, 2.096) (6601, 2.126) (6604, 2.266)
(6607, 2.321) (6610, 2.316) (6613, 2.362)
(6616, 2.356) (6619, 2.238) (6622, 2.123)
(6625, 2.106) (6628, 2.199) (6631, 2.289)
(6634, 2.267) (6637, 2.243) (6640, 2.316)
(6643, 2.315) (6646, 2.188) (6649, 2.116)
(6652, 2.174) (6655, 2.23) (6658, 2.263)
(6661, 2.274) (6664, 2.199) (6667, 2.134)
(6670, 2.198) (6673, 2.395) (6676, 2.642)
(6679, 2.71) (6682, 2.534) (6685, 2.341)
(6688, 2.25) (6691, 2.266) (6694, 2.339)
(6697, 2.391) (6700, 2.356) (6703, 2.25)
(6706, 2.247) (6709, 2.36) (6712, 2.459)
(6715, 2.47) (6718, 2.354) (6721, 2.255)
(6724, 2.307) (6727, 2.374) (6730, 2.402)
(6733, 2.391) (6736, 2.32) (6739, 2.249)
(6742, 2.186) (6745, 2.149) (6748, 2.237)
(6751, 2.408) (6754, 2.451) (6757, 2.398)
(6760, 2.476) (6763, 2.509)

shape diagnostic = 3.6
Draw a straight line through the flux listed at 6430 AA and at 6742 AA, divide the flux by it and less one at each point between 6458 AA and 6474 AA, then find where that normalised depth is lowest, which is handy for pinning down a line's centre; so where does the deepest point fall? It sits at 6469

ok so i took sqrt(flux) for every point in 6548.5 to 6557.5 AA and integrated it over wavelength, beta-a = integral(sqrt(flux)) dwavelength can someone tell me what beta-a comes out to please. 14.6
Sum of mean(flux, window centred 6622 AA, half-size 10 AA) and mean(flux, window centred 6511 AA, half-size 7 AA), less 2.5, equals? 2.13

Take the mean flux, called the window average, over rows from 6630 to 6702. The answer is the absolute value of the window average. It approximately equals 2.31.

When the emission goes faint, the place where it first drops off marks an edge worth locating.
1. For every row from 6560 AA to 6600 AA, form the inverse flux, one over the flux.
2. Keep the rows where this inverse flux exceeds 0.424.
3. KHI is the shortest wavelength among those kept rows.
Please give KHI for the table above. 6571 AA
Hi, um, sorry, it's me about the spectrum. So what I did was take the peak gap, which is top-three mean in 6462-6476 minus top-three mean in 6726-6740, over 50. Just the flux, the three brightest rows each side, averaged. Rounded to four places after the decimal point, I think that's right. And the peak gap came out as -0.0019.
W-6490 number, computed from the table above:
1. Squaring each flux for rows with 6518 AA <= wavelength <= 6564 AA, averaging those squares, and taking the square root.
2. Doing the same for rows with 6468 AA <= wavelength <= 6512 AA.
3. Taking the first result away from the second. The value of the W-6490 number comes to -0.24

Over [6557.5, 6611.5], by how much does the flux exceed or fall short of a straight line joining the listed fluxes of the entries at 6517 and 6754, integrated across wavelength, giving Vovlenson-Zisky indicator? 20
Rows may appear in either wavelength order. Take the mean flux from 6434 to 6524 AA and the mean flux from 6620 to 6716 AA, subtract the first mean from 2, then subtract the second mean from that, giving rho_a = -2.61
